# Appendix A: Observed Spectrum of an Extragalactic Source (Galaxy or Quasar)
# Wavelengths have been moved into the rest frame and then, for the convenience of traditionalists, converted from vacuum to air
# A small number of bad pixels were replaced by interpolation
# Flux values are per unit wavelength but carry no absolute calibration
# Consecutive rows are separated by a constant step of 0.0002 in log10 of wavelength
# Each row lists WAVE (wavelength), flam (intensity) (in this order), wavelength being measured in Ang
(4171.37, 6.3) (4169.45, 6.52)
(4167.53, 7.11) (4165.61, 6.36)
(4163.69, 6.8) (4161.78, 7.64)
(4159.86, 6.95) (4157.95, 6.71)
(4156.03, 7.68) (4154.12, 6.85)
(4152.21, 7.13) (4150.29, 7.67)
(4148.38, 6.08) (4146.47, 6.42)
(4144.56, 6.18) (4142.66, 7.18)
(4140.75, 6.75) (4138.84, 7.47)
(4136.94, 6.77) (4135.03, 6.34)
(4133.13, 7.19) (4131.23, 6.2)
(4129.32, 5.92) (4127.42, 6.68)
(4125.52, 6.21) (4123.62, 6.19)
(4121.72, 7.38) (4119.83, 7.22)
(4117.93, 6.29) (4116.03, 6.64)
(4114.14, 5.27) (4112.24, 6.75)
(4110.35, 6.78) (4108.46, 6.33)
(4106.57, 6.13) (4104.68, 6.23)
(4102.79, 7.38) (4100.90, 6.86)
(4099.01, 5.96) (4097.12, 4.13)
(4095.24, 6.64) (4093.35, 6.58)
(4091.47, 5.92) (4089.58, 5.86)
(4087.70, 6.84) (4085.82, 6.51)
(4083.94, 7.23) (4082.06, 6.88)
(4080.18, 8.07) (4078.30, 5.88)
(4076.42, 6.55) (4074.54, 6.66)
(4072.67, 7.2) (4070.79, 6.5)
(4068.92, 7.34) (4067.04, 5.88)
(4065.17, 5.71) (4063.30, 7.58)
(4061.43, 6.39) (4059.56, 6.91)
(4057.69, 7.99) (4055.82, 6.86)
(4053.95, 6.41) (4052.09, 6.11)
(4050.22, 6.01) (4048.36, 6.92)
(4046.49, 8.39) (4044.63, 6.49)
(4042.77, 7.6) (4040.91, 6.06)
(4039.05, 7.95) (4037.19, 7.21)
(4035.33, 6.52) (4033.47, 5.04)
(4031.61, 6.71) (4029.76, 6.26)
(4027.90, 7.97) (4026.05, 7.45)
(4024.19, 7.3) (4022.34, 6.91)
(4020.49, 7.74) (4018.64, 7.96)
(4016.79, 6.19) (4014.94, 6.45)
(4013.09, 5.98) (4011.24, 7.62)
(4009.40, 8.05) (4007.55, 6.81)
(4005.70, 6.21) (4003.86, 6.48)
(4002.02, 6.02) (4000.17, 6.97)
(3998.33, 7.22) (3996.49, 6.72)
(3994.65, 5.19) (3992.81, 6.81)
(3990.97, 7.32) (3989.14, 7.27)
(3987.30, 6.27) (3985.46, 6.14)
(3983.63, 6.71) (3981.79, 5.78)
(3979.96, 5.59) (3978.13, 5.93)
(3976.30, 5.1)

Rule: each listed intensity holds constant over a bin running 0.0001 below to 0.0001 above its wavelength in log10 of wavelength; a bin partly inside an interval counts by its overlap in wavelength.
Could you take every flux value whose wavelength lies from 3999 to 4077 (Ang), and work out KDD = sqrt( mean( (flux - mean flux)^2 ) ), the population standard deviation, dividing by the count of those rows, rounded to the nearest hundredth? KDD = 0.75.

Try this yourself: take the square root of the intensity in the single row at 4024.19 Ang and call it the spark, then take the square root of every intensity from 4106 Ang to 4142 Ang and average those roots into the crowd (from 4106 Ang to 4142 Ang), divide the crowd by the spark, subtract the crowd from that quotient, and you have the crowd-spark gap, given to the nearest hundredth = -1.61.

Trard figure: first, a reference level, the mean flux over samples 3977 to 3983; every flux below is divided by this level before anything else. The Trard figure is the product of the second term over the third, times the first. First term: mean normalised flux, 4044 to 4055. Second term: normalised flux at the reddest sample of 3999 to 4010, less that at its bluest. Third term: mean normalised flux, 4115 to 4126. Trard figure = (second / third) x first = 0.19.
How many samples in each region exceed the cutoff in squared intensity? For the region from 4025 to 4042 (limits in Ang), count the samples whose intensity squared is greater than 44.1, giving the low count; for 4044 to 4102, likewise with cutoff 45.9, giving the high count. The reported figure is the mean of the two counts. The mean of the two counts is 9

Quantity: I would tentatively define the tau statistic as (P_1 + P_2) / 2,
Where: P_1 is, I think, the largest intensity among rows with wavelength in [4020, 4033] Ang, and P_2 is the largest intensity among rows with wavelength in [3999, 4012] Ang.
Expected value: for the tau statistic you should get 8.0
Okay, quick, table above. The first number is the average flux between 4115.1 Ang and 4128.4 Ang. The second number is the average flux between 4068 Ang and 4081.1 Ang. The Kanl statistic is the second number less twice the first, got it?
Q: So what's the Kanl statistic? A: -6.43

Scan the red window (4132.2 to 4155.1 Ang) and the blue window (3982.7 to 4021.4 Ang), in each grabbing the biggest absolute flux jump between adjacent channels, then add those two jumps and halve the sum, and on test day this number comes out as 1.7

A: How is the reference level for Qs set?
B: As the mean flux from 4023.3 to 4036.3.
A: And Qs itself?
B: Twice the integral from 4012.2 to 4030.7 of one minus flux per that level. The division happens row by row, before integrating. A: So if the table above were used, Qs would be -1.5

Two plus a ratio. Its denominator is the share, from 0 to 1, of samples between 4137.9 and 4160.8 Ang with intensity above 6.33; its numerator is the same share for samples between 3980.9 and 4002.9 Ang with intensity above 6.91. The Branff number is 2.40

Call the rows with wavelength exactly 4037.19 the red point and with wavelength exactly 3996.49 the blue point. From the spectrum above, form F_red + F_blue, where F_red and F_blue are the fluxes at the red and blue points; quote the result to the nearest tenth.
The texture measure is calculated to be 13.9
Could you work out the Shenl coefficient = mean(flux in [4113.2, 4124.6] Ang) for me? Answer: 6.5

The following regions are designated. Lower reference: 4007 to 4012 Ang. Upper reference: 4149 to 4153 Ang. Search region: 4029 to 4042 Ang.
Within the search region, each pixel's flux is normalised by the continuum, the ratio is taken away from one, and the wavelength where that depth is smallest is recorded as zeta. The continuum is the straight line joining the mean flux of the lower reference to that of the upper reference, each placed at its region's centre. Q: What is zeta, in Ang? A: 4039.05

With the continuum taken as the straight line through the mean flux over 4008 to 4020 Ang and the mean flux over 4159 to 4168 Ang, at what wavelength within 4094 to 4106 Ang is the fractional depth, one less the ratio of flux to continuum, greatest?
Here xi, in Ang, 4097.12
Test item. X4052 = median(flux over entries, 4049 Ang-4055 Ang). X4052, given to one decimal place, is 6.1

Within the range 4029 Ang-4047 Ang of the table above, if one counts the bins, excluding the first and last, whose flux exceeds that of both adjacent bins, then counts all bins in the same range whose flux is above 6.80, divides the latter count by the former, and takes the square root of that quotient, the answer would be 1.15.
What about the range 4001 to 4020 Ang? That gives 1.15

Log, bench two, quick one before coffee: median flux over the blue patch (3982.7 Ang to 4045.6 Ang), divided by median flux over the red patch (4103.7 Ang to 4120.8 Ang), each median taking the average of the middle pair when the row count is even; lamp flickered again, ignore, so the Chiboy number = 1.07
